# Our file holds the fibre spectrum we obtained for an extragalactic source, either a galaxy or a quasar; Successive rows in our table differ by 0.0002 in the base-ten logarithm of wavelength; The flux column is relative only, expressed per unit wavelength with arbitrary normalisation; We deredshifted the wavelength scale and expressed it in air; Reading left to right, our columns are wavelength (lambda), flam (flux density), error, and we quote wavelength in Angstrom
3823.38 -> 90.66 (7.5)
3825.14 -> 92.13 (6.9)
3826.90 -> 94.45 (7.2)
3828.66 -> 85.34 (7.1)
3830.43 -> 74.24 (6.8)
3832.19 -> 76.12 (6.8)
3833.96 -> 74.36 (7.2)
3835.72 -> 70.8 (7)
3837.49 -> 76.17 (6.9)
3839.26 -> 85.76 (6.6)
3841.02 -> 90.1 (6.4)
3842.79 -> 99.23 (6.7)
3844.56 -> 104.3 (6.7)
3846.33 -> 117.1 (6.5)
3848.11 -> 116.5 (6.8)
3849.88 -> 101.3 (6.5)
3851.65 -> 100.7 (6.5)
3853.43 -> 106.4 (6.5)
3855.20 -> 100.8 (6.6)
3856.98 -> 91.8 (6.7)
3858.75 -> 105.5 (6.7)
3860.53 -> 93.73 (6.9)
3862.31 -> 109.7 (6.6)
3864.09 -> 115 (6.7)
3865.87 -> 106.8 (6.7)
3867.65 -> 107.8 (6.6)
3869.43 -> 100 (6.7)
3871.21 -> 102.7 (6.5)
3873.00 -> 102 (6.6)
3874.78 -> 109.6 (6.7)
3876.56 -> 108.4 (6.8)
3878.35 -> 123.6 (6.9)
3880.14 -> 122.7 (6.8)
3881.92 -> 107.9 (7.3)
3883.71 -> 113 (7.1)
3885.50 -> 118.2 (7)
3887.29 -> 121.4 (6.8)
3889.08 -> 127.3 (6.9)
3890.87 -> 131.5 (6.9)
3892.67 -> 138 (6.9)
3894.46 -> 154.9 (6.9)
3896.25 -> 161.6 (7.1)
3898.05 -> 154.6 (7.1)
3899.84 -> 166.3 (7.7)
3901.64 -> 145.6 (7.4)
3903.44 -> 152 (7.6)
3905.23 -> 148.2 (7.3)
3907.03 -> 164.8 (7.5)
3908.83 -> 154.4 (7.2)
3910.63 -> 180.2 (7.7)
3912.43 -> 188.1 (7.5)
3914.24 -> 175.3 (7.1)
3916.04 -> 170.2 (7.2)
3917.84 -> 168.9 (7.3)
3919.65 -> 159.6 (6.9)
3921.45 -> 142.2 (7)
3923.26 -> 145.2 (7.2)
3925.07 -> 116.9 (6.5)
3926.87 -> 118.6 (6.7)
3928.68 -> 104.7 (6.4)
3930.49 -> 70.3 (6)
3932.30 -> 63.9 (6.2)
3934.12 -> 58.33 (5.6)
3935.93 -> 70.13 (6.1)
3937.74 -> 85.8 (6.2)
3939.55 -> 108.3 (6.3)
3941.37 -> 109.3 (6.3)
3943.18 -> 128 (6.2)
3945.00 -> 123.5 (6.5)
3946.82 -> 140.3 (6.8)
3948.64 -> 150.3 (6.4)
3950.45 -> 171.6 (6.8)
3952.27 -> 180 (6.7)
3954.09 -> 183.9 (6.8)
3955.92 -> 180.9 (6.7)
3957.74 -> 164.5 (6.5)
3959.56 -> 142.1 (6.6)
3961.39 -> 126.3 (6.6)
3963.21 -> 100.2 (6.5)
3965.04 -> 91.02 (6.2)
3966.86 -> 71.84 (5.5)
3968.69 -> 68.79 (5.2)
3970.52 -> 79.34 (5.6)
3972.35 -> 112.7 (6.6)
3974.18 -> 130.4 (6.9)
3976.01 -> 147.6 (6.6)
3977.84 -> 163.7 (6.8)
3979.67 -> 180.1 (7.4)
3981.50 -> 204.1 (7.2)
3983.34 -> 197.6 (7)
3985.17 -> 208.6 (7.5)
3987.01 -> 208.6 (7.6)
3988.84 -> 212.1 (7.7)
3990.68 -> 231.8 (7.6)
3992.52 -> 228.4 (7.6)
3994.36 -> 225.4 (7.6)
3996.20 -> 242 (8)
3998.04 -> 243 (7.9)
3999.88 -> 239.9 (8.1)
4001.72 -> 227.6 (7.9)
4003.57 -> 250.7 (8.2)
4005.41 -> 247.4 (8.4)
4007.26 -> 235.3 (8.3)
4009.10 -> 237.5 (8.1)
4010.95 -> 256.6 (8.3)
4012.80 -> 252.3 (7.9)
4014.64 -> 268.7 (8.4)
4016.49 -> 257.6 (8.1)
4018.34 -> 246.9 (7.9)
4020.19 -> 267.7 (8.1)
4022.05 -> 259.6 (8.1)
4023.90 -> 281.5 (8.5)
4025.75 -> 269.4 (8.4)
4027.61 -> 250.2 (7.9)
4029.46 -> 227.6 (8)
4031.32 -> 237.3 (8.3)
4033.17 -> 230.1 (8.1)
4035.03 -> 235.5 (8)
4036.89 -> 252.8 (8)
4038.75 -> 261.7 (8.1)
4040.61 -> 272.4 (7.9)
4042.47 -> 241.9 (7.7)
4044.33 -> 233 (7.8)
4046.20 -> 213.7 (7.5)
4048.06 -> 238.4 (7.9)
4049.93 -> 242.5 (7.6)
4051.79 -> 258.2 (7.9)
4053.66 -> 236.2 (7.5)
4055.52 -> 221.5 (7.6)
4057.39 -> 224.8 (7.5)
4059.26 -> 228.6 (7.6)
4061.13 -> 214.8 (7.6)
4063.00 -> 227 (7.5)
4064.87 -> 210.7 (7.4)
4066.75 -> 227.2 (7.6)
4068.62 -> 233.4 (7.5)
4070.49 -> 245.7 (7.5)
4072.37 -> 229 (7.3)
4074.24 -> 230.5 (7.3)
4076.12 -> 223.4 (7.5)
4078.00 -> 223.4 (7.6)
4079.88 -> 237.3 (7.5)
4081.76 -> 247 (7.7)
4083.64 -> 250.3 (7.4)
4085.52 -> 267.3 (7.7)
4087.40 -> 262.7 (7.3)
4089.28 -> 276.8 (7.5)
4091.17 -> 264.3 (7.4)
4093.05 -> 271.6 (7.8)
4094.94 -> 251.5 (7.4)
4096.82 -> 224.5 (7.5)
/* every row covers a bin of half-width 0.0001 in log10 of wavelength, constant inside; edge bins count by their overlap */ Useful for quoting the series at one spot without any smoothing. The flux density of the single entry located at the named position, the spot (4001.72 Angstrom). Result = 227.6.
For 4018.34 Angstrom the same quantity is 246.9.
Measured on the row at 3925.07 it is 116.9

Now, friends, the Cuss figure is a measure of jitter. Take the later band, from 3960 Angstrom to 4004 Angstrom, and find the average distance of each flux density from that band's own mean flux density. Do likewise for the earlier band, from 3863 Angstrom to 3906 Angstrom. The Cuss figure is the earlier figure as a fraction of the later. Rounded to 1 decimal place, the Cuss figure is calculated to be 0.3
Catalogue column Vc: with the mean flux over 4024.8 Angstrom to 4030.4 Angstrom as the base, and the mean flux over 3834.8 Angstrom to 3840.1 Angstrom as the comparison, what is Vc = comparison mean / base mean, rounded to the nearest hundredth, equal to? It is 0.31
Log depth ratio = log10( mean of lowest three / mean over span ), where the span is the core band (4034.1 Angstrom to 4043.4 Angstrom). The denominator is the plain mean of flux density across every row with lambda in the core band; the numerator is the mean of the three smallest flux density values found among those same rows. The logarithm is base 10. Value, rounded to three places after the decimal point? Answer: -0.017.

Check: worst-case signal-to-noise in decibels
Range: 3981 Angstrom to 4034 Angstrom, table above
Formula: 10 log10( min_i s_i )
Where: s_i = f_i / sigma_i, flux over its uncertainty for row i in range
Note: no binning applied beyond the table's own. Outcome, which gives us 14.4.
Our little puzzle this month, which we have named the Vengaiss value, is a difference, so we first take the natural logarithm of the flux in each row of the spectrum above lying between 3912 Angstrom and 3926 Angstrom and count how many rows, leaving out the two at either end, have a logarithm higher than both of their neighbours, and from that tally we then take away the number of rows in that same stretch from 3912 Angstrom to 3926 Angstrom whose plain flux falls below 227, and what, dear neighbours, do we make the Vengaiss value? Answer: -7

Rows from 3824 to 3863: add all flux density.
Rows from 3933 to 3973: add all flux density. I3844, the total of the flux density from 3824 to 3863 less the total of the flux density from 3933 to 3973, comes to -581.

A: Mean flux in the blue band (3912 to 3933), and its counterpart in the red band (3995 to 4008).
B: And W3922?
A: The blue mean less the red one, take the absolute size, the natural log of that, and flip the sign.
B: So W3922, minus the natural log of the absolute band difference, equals -4.66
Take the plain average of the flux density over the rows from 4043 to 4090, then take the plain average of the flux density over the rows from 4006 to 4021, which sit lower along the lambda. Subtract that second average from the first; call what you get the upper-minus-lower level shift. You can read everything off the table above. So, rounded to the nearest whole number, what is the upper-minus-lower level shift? -17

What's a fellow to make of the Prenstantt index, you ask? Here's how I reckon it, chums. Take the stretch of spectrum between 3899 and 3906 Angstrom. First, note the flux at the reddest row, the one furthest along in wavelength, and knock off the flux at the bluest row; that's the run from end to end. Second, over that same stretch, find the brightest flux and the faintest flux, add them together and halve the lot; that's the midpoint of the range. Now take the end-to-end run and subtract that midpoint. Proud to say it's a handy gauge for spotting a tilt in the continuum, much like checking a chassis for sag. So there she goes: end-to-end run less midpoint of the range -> -174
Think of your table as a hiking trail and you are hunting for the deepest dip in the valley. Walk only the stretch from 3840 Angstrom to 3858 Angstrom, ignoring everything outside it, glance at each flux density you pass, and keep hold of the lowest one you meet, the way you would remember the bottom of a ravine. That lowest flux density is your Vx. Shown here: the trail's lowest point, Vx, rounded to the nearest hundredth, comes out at 90.10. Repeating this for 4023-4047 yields 213.70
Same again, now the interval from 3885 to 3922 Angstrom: 118.20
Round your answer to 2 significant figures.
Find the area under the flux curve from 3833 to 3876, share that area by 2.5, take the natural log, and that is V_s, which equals 7.4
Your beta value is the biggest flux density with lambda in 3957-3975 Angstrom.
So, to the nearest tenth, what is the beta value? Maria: 164.5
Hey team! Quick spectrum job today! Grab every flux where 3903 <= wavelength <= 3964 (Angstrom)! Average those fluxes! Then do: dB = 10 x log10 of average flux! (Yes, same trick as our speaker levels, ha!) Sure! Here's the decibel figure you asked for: 21.4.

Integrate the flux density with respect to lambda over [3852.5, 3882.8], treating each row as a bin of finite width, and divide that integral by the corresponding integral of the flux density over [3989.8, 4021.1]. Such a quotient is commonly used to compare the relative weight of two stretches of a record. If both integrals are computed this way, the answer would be 0.42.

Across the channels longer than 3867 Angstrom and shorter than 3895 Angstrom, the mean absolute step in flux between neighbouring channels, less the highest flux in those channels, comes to -148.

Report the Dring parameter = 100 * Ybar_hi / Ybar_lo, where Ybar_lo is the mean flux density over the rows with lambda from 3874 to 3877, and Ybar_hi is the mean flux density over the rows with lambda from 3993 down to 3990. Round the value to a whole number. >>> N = 211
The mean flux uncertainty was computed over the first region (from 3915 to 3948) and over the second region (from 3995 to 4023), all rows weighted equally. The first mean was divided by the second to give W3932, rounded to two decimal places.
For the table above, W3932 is 0.80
